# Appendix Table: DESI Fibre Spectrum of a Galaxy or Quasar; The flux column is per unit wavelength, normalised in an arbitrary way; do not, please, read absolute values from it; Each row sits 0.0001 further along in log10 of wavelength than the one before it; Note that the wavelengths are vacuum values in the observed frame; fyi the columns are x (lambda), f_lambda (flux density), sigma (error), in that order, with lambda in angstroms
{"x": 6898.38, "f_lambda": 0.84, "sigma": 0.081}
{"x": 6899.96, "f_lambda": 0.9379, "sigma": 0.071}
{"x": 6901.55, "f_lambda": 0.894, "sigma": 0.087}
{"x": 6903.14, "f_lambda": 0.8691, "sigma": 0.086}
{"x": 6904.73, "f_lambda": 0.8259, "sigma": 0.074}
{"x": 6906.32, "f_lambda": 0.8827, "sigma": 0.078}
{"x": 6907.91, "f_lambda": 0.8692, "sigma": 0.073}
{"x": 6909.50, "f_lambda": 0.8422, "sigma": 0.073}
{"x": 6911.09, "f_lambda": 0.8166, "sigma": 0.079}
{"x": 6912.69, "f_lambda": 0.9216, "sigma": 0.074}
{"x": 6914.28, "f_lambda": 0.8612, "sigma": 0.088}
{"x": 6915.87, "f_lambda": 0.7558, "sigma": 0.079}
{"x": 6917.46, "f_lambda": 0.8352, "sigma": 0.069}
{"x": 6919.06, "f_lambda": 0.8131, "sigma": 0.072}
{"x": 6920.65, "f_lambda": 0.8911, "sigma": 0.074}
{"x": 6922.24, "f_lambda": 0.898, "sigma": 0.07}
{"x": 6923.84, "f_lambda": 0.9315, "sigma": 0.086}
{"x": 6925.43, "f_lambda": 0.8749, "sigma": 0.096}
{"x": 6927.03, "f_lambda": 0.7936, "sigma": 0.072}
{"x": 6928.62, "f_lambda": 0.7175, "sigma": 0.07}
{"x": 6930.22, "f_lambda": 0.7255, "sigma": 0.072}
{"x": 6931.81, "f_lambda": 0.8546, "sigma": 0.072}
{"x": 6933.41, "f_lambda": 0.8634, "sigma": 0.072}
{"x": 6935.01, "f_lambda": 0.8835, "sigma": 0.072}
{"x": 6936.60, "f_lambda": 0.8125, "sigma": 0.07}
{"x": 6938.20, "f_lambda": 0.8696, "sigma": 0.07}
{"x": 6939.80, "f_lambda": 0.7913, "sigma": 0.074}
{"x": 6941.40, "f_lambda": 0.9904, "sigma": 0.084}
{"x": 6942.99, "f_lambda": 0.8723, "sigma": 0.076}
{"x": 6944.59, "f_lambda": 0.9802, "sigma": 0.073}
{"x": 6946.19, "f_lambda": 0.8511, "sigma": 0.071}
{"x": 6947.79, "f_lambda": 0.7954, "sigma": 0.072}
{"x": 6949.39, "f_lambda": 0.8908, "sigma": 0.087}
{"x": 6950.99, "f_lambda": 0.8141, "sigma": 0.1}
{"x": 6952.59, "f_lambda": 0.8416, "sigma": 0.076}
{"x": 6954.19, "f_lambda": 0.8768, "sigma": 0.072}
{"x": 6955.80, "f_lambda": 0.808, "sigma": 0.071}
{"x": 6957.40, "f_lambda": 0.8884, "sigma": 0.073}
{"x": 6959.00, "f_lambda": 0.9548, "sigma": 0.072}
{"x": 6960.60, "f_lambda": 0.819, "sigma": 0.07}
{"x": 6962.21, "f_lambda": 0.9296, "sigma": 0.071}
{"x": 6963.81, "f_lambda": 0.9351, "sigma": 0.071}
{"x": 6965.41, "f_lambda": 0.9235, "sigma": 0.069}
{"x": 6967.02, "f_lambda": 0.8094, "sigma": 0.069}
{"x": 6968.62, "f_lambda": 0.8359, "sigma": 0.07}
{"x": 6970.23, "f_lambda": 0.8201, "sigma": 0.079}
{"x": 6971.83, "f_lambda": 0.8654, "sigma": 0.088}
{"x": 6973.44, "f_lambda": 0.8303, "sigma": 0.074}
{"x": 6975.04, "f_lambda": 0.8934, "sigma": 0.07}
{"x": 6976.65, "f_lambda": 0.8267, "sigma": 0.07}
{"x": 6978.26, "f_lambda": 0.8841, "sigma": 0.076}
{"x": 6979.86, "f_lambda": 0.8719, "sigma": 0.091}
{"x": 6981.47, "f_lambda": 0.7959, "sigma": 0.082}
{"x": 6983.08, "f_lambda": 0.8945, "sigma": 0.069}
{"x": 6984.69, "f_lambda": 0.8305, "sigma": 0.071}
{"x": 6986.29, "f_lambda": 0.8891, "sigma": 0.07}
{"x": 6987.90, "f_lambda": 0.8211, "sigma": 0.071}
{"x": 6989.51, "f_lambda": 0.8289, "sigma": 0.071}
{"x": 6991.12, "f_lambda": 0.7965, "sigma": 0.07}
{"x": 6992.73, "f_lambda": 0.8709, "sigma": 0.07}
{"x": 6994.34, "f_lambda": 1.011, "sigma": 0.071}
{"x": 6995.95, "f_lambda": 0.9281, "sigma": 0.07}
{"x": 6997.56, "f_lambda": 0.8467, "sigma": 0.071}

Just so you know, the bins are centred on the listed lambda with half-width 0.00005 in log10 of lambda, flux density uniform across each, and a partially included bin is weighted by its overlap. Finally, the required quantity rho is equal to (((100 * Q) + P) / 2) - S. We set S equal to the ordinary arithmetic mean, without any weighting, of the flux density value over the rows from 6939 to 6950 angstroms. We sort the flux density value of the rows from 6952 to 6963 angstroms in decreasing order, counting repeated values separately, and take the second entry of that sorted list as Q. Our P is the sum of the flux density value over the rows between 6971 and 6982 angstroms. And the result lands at 48.6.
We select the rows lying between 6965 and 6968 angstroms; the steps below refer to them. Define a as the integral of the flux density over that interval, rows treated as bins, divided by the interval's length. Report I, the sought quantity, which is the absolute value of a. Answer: 0.857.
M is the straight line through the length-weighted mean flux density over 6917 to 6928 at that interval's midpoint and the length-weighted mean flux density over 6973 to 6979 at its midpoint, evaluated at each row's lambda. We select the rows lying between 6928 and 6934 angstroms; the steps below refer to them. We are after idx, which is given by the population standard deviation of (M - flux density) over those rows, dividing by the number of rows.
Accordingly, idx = 0.07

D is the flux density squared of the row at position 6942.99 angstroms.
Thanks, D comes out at 0.76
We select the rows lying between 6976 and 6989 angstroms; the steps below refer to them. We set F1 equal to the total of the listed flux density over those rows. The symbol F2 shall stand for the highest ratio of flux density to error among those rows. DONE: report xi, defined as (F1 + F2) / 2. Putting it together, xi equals 9.9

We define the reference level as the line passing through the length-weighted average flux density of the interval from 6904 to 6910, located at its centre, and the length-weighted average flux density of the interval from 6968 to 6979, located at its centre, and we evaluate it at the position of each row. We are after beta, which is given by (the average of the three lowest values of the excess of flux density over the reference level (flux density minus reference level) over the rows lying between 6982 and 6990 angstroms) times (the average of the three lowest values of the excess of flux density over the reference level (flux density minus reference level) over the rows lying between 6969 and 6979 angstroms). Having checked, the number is 0.0006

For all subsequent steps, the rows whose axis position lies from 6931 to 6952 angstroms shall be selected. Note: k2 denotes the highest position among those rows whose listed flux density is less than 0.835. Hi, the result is 6950.99 angstroms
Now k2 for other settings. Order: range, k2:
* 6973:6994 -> 6991.12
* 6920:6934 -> 6930.22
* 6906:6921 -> 6919.06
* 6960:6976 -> 6973.44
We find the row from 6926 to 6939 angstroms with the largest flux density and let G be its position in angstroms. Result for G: 6935.01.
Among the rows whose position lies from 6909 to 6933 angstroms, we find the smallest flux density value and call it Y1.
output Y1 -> 0.7175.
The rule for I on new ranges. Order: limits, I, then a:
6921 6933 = 0.831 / 0.831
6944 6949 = 0.872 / 0.872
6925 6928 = 0.822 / 0.822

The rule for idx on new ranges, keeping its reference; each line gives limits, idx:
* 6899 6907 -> 0.04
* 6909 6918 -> 0.05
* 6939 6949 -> 0.08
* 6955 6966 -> 0.05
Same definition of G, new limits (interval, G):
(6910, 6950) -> 6941.40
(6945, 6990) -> 6959.00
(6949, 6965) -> 6959.00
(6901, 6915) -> 6912.69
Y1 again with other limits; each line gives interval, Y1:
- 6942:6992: 0.7954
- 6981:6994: 0.7959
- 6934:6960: 0.7913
